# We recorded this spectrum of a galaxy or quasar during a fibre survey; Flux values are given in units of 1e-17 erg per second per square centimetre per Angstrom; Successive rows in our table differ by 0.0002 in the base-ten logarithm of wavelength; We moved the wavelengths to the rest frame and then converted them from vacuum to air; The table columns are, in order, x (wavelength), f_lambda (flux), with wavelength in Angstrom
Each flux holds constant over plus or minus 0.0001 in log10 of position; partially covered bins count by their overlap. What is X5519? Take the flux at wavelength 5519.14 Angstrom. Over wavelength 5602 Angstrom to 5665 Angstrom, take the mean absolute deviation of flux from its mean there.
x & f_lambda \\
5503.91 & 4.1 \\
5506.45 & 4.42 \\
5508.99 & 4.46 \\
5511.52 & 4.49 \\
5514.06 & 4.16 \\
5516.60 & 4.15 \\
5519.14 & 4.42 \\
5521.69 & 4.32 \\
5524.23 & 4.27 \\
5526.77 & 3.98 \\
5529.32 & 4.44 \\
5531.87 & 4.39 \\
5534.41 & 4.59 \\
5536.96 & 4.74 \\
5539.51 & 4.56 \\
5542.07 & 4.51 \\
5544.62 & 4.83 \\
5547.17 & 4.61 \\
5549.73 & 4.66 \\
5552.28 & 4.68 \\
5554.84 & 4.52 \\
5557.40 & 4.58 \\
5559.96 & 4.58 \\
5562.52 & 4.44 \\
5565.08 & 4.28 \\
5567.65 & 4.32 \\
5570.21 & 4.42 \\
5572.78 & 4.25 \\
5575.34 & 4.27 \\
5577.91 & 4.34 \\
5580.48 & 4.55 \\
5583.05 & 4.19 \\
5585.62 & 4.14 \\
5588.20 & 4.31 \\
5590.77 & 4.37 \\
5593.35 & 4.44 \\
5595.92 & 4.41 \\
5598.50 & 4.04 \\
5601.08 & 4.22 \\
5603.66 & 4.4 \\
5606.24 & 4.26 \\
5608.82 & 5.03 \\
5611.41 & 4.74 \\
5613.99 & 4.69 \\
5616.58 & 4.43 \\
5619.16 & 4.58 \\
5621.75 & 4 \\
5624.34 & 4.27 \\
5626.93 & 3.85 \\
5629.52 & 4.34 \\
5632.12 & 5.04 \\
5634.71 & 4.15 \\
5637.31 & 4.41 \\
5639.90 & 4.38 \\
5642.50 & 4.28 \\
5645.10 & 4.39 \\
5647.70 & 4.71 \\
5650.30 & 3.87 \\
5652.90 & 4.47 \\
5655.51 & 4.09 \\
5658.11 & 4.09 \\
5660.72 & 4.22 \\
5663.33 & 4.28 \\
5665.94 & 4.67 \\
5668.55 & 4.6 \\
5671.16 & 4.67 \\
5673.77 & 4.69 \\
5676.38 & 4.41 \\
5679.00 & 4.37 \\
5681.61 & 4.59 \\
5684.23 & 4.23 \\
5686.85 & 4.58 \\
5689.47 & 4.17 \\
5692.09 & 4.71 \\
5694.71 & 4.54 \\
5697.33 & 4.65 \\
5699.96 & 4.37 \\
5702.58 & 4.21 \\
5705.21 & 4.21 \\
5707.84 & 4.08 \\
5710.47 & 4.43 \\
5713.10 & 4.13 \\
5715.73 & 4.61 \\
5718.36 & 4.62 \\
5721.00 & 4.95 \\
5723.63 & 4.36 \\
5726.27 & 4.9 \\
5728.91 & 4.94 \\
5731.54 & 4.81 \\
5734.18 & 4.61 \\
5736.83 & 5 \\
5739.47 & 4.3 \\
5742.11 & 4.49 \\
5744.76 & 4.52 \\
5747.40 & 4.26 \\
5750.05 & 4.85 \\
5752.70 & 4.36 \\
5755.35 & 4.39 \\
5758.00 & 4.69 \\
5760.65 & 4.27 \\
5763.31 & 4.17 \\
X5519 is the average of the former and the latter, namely 2.33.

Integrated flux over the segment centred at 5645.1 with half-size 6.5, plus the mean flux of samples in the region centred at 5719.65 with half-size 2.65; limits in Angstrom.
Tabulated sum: 61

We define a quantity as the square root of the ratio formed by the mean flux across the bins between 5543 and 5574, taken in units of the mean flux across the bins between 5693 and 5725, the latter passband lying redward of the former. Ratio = 1.01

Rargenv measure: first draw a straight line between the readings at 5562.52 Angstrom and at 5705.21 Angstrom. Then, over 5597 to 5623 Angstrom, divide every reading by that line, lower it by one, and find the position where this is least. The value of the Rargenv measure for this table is 5621.75 Angstrom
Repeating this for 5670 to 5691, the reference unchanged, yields 5689.47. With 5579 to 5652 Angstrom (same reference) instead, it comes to 5626.93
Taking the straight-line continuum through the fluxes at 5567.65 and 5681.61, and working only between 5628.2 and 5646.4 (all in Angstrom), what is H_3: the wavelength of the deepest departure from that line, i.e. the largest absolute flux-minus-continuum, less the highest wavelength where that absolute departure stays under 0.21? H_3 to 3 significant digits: -13.0 Angstrom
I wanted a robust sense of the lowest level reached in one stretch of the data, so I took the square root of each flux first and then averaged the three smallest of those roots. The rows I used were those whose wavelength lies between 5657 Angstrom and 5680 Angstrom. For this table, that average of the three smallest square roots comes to 2.05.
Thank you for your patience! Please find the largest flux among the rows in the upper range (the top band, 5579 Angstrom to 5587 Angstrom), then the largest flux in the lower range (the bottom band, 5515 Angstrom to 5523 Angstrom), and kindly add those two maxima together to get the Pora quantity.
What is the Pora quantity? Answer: 8.97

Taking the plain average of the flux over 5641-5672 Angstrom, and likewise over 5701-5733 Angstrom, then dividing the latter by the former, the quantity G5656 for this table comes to 1.04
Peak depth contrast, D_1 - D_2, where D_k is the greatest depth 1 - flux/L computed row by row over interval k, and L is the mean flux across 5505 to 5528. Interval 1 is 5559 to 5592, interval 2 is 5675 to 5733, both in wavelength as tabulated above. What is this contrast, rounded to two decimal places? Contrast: -0.01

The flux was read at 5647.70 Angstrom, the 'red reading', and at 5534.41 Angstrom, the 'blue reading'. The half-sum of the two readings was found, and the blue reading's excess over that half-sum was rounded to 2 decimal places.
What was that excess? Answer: -0.06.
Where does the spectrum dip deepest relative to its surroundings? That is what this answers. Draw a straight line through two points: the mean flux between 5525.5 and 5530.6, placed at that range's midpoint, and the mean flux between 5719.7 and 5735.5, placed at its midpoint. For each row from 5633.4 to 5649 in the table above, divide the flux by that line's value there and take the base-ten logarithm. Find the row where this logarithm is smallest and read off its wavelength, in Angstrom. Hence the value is 5634.71 Angstrom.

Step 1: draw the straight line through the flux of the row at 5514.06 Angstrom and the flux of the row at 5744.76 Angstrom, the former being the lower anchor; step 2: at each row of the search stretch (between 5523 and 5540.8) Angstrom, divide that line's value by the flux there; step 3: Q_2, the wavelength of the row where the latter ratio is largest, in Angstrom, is 5526.77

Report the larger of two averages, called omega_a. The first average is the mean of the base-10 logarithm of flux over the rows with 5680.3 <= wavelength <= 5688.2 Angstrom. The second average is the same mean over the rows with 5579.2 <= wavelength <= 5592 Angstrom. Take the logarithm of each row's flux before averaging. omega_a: 0.650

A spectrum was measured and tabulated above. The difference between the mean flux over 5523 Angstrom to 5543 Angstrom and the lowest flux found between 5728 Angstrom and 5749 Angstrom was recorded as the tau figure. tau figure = 0.17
